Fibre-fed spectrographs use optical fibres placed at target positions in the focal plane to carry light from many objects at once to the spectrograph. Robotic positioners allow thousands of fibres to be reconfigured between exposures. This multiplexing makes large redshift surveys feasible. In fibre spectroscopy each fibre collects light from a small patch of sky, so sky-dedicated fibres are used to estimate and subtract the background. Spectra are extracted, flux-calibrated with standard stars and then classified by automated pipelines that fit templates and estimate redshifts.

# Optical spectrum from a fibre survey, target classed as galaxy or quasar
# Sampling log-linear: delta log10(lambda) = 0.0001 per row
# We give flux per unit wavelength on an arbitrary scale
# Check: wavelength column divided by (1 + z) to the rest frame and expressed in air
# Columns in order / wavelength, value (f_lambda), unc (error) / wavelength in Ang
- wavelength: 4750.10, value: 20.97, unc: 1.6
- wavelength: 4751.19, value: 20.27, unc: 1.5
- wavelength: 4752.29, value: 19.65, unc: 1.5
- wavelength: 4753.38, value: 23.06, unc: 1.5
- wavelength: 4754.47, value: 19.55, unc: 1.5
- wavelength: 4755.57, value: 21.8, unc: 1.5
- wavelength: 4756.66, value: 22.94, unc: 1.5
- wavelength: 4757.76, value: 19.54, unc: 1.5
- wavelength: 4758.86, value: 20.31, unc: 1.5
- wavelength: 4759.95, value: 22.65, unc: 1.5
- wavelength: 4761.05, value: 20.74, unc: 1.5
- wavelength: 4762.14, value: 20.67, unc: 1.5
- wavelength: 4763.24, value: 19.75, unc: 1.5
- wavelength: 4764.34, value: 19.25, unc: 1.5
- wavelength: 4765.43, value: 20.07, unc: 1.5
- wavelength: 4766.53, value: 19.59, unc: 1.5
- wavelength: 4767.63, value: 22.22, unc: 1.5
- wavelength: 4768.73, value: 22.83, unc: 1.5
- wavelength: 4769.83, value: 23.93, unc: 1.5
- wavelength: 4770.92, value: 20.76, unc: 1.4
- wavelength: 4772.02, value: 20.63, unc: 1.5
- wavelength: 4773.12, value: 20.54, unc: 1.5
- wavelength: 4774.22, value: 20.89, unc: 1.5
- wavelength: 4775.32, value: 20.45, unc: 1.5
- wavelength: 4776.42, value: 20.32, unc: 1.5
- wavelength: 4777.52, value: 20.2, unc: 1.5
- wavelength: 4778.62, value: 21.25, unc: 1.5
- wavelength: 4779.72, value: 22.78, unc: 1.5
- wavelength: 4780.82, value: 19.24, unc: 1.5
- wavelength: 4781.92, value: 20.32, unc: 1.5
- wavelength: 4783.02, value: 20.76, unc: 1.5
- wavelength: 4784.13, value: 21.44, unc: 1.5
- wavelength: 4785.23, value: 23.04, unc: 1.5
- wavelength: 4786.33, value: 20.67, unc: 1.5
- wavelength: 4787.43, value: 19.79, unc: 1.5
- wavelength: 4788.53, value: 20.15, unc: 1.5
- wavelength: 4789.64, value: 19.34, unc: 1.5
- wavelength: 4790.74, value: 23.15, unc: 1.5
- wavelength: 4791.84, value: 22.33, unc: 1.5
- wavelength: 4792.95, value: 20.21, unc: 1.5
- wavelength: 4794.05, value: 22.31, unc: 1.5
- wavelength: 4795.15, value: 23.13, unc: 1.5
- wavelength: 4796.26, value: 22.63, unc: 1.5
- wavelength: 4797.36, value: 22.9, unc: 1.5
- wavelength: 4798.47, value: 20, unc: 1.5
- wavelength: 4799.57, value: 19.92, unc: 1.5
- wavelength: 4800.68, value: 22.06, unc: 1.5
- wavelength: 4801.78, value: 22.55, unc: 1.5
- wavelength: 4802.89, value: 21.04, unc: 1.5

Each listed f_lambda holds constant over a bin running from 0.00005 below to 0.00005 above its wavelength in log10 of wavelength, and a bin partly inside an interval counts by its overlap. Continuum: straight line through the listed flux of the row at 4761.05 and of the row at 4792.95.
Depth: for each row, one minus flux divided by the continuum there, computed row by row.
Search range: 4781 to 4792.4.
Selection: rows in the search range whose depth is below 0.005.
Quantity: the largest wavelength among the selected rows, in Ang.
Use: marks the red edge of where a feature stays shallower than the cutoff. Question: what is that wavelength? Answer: 4791.84 Ang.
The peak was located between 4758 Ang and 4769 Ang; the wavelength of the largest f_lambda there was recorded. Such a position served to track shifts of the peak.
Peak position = 4768.73 Ang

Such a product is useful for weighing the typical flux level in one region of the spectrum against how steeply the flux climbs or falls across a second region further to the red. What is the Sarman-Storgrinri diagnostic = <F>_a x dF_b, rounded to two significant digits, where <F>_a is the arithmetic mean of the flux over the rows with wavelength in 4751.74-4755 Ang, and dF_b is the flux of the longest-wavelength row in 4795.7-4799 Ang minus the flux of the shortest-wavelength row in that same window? -55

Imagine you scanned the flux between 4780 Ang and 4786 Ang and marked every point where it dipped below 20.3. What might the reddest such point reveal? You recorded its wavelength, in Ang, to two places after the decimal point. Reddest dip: 4780.82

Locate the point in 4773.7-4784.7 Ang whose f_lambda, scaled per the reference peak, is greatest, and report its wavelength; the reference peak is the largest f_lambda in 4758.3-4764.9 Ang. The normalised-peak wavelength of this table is 4779.72 Ang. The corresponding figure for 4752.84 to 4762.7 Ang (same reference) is 4753.38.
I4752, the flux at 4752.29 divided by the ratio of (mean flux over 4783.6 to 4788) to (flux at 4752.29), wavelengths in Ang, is 18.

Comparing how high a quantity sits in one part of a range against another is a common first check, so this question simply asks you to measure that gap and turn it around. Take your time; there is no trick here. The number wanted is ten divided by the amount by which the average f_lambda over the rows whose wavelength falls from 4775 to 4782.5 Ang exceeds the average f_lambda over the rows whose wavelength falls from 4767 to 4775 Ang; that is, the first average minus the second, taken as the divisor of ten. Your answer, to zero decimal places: -10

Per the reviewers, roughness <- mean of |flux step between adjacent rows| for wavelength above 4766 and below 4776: 1.1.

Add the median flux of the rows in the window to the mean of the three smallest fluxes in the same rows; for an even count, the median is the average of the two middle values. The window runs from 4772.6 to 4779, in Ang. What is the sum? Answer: 40.8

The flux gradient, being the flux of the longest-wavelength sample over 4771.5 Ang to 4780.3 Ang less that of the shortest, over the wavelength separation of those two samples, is 0.28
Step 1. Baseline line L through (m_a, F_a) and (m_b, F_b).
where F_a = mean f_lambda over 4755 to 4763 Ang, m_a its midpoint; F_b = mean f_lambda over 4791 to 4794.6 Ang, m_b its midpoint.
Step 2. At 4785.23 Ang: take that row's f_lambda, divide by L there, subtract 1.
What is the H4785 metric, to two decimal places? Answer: 0.07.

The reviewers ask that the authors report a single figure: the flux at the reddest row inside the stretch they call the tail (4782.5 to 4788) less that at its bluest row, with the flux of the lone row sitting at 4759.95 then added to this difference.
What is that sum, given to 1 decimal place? 21.7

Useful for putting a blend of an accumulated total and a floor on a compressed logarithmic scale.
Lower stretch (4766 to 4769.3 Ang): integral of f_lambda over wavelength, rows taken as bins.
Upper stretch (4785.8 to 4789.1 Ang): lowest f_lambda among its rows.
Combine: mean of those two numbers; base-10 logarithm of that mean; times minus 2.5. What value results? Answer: -4.14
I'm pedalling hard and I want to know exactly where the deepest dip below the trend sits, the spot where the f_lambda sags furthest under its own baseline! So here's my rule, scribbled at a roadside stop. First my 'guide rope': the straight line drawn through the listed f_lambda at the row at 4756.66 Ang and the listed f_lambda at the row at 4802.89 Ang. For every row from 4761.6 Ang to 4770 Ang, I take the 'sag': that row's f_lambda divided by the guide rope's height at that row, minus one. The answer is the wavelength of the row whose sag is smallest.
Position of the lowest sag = 4764.34 Ang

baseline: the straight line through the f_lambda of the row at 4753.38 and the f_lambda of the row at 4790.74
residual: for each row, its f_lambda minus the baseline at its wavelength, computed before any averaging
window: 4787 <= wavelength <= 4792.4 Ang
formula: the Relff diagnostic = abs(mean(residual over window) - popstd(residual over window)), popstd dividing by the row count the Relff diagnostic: 3.7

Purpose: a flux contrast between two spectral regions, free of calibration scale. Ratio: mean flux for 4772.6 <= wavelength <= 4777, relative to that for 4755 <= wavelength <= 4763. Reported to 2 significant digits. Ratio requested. 0.97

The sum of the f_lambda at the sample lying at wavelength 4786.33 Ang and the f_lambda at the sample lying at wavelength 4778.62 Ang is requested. 41.9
